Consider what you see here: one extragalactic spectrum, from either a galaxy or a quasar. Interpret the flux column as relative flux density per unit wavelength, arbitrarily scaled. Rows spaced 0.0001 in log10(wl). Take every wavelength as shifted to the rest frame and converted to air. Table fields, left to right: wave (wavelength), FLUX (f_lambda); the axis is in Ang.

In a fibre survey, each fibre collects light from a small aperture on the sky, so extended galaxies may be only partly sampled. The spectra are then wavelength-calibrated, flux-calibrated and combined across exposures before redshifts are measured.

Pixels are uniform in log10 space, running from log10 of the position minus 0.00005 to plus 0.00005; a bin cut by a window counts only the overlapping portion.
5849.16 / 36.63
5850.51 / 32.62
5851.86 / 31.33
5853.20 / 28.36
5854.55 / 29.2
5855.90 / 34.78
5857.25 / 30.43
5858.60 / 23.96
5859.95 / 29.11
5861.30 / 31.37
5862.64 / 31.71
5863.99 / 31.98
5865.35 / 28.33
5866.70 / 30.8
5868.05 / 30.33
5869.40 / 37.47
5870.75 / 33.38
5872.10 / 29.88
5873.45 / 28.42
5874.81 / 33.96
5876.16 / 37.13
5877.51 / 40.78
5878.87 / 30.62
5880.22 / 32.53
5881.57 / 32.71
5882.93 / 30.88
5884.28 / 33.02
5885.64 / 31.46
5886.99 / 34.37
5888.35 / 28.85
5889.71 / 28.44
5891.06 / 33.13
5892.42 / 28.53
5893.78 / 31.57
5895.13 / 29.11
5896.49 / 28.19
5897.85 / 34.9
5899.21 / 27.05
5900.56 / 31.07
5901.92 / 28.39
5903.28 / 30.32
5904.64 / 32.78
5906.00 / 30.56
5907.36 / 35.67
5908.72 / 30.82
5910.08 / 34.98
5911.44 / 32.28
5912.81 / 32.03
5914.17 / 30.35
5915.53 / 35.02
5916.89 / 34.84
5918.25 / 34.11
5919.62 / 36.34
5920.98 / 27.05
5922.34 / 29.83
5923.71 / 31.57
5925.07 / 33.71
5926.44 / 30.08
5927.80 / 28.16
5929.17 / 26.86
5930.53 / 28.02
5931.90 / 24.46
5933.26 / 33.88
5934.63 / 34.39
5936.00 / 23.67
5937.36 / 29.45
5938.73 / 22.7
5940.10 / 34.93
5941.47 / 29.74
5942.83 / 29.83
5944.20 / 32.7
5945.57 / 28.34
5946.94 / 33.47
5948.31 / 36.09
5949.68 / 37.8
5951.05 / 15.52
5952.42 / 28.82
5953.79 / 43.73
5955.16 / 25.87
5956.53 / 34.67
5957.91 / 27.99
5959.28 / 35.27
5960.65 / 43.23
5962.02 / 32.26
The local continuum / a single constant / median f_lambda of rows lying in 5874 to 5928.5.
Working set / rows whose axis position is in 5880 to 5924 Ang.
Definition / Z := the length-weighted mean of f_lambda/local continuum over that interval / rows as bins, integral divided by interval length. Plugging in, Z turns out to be 1.001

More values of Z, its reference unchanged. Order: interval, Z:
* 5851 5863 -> 0.952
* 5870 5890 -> 1.030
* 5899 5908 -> 0.983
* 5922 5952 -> 0.943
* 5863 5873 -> 1.003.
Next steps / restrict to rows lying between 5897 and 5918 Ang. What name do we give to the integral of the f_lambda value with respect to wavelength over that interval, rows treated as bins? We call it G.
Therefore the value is 674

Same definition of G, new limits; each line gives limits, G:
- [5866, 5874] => 254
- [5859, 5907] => 1512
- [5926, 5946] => 583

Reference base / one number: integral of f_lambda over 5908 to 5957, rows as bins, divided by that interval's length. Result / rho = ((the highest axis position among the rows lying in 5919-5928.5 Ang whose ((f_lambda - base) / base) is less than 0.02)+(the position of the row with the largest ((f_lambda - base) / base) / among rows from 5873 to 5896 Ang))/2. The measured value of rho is 5902.7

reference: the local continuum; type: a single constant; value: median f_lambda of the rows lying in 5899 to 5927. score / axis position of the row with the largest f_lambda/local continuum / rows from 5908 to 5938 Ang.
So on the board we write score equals 5919.62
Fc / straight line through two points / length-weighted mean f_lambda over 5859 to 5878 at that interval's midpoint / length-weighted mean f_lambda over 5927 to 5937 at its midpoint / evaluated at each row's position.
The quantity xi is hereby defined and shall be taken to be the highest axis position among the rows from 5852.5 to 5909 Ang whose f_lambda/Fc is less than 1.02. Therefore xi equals 5906.00 Ang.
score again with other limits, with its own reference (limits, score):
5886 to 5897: 5886.99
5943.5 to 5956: 5953.79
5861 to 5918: 5877.51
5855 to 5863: 5855.90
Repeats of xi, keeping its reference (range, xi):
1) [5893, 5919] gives 5906.00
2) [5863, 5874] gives 5873.45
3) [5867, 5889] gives 5888.35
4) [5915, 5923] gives 5920.98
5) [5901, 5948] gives 5938.73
